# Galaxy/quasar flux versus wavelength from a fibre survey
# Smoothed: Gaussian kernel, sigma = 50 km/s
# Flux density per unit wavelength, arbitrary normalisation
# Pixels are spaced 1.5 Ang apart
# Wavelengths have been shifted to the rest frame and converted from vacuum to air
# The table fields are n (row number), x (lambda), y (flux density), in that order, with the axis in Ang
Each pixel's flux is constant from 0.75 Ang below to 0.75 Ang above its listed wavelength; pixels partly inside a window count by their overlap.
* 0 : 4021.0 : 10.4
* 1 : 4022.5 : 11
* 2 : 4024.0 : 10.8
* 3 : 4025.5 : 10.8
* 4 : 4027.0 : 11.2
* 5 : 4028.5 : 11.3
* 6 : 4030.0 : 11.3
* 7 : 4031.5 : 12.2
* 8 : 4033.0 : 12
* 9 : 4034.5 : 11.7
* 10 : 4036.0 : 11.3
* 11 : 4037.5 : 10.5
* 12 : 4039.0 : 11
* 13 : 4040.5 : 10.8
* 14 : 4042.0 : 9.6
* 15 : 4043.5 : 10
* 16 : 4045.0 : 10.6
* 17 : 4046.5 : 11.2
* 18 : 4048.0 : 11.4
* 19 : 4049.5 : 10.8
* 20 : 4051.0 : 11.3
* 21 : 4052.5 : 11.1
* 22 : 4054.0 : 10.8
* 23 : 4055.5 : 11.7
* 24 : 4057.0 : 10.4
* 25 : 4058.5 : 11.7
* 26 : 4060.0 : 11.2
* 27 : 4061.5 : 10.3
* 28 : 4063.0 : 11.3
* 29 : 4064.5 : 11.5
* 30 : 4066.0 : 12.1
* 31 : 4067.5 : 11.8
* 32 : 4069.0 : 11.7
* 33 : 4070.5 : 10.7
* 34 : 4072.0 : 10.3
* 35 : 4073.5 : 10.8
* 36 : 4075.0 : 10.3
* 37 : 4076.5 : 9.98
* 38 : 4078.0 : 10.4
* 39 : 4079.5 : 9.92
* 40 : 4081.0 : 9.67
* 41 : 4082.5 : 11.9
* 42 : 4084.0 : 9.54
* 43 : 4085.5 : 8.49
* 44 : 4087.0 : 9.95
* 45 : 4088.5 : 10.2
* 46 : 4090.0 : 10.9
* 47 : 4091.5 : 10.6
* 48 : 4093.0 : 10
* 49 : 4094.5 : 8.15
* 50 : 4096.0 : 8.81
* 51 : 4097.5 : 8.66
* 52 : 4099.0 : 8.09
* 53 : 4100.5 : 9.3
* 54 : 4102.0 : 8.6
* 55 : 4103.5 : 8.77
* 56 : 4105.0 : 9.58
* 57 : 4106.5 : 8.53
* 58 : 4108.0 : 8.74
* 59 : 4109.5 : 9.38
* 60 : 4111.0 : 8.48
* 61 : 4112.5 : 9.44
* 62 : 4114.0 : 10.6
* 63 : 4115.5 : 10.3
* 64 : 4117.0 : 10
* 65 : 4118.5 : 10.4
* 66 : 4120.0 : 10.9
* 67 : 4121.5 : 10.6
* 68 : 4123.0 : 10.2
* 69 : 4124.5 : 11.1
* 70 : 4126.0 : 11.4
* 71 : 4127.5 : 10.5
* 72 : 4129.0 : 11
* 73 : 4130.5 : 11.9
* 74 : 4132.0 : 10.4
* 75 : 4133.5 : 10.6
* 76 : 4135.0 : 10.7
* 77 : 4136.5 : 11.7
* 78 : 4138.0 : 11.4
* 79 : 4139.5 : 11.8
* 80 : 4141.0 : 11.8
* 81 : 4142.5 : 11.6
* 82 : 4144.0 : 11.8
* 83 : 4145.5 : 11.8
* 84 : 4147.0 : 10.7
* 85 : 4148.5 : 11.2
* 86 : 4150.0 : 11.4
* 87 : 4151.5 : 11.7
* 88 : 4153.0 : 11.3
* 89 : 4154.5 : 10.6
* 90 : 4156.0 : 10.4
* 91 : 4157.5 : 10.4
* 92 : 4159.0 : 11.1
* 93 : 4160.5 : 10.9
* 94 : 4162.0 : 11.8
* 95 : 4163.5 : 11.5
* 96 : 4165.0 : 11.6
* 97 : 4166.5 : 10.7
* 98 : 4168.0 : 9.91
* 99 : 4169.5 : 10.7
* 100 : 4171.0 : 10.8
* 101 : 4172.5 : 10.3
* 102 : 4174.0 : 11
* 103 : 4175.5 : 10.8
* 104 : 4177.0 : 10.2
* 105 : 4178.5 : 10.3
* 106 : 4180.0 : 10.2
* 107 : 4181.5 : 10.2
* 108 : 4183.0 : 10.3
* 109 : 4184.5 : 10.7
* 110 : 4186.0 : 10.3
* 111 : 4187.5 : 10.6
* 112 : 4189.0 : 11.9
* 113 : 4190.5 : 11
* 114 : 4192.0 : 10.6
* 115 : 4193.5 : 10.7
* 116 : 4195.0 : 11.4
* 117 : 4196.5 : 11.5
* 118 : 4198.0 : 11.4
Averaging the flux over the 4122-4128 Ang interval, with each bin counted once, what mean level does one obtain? 10.8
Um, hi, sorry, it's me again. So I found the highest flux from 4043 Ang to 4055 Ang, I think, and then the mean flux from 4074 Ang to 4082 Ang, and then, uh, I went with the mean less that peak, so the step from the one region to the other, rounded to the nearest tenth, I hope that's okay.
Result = -1.3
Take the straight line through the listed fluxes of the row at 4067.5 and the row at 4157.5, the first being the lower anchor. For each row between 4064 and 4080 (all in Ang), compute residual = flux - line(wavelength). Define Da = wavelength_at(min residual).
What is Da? 4079.5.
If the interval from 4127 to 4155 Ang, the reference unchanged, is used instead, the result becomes 4132.0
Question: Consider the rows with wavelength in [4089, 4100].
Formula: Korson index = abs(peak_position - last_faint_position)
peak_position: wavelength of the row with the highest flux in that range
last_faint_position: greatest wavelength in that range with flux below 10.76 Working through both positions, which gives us 9.0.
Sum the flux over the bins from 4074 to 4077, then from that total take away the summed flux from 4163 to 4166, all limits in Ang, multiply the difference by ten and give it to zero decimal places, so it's -28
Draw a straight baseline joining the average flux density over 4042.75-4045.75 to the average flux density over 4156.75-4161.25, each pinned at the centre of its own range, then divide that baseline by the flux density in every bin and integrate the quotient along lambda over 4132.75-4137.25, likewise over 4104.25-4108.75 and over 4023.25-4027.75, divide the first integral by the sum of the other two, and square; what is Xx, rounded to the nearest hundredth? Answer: 0.21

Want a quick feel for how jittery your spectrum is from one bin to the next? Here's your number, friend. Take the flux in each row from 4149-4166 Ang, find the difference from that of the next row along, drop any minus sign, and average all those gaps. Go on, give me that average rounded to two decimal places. 0.38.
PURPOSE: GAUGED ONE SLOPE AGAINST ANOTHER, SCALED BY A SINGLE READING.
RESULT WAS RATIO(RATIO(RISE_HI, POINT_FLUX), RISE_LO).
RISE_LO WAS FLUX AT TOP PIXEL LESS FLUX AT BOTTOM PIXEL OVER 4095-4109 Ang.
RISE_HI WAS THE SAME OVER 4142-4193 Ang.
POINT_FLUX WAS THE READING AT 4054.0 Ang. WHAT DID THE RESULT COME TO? 1.32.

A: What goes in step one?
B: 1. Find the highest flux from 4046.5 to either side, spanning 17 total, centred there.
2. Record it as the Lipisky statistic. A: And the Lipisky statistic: 11.4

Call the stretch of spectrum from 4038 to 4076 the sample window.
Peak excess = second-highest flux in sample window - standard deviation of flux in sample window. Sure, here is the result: 11.2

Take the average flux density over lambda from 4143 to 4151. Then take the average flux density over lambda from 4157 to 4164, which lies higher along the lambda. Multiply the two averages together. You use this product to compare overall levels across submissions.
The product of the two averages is 127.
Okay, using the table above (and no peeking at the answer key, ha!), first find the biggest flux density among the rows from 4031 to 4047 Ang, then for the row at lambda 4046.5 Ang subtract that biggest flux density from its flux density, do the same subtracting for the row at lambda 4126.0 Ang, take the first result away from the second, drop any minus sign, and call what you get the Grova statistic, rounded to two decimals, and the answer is 0.20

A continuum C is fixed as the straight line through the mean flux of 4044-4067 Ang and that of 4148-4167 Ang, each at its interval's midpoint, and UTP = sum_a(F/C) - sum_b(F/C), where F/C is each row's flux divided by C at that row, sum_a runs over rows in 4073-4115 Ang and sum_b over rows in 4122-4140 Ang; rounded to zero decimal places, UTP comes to 12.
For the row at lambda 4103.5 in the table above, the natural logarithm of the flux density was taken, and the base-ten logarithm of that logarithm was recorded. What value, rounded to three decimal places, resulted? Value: 0.337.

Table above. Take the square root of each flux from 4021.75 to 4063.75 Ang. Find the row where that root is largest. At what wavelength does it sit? 4031.5 Ang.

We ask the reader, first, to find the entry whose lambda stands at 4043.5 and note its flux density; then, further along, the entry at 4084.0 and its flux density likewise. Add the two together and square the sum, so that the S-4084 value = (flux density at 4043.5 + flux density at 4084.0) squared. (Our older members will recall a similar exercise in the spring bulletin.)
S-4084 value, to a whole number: 382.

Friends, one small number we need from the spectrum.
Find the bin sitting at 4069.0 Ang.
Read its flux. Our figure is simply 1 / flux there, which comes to 0.085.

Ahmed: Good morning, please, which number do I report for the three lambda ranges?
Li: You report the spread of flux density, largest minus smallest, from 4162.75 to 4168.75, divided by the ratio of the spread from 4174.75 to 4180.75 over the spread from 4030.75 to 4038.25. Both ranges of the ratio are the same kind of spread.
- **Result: 5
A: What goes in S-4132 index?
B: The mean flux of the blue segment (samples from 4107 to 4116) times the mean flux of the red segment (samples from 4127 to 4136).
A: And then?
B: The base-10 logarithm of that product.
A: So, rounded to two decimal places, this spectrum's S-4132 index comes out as 2.01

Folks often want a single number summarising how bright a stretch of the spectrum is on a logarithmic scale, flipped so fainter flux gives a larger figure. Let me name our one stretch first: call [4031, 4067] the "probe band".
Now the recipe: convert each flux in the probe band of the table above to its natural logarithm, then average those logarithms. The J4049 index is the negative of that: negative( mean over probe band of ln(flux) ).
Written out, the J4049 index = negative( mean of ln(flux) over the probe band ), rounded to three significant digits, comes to -2.41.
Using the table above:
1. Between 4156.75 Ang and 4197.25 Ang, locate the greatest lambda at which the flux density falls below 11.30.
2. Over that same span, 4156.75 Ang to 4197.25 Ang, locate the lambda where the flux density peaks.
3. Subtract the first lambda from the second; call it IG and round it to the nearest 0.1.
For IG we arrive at -4.5 Ang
